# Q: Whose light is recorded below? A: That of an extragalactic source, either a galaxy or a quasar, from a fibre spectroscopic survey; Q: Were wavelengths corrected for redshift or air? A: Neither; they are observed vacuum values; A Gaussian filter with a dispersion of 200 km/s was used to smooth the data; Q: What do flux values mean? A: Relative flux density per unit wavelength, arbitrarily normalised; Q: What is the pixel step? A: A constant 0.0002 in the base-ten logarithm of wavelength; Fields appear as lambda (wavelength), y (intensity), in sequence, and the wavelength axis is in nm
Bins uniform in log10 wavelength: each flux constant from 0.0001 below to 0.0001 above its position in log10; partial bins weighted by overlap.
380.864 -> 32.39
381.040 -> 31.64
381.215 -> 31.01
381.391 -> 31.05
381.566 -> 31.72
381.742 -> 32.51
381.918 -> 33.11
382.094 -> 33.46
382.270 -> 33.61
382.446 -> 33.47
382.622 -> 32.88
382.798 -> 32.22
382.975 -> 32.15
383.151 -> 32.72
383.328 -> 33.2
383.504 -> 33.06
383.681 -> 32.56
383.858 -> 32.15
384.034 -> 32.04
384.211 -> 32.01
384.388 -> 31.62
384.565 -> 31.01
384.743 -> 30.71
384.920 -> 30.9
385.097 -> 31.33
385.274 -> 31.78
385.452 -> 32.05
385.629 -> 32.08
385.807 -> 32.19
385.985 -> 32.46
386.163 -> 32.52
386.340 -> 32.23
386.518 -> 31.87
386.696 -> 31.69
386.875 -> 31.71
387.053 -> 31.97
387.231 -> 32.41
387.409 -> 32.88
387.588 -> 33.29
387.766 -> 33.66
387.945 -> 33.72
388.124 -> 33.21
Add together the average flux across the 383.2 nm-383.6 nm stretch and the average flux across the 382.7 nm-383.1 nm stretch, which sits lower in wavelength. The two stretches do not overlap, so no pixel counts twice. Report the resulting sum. 65.3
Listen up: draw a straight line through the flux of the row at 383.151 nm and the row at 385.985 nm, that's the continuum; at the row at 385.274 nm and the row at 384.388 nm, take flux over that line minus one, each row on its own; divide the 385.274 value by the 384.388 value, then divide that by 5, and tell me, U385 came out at 0.15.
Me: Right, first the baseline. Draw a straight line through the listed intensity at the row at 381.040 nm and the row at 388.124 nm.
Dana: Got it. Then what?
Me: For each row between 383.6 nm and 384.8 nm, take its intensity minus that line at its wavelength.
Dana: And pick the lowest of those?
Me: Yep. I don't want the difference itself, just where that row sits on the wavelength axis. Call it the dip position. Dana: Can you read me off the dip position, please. 384.743 nm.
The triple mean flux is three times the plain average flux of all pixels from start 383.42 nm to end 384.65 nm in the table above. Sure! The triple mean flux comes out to 96.2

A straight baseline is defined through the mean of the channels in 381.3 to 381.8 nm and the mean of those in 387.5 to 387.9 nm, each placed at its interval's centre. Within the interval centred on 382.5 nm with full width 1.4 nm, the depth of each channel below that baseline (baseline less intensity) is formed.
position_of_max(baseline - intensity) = 382.975 nm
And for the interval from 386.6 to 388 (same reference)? 386.875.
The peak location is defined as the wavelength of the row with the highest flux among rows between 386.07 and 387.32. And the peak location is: 386.163 nm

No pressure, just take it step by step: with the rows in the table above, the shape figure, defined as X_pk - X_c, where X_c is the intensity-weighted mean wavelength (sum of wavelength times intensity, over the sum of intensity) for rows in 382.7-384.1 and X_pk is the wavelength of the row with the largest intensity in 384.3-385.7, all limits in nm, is 2.21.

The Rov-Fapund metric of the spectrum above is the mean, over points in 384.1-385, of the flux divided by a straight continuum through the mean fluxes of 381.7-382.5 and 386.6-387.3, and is 0.96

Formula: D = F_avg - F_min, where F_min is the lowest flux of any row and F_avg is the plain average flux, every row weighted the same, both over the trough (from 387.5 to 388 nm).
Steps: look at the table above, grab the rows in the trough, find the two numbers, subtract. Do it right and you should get 0.27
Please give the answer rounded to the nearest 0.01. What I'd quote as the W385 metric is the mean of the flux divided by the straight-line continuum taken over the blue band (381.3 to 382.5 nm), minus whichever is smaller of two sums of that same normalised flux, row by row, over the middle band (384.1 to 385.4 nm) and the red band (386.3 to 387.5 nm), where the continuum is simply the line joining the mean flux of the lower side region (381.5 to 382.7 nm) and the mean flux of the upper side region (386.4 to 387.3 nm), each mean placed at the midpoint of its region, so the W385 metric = -5.78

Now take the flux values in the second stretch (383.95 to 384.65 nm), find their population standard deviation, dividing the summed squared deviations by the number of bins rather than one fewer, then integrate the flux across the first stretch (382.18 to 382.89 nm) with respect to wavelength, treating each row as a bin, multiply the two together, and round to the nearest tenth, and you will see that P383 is 9.7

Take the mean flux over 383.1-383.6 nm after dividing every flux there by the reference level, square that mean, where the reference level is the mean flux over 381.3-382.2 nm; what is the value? 1.04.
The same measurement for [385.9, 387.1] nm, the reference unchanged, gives 0.98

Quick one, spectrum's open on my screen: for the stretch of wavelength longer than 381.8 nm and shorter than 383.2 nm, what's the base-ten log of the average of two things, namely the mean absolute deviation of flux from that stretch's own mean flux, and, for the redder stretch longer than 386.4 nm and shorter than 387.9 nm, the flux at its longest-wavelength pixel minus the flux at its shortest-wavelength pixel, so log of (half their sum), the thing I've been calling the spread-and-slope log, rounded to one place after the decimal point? 0.1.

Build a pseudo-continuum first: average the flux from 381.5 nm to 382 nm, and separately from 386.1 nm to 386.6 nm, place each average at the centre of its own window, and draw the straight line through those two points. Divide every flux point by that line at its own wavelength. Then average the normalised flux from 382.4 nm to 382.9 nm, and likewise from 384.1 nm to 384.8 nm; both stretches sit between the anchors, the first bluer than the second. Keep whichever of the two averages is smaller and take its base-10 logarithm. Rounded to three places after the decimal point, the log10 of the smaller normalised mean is -0.013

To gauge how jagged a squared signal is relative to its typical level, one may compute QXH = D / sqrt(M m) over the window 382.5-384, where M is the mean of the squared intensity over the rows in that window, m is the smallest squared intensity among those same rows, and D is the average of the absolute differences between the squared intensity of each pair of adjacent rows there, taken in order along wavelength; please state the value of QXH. 0.0252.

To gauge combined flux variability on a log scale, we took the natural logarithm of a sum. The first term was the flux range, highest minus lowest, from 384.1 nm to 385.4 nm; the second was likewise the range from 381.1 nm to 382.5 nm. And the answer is 1.36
